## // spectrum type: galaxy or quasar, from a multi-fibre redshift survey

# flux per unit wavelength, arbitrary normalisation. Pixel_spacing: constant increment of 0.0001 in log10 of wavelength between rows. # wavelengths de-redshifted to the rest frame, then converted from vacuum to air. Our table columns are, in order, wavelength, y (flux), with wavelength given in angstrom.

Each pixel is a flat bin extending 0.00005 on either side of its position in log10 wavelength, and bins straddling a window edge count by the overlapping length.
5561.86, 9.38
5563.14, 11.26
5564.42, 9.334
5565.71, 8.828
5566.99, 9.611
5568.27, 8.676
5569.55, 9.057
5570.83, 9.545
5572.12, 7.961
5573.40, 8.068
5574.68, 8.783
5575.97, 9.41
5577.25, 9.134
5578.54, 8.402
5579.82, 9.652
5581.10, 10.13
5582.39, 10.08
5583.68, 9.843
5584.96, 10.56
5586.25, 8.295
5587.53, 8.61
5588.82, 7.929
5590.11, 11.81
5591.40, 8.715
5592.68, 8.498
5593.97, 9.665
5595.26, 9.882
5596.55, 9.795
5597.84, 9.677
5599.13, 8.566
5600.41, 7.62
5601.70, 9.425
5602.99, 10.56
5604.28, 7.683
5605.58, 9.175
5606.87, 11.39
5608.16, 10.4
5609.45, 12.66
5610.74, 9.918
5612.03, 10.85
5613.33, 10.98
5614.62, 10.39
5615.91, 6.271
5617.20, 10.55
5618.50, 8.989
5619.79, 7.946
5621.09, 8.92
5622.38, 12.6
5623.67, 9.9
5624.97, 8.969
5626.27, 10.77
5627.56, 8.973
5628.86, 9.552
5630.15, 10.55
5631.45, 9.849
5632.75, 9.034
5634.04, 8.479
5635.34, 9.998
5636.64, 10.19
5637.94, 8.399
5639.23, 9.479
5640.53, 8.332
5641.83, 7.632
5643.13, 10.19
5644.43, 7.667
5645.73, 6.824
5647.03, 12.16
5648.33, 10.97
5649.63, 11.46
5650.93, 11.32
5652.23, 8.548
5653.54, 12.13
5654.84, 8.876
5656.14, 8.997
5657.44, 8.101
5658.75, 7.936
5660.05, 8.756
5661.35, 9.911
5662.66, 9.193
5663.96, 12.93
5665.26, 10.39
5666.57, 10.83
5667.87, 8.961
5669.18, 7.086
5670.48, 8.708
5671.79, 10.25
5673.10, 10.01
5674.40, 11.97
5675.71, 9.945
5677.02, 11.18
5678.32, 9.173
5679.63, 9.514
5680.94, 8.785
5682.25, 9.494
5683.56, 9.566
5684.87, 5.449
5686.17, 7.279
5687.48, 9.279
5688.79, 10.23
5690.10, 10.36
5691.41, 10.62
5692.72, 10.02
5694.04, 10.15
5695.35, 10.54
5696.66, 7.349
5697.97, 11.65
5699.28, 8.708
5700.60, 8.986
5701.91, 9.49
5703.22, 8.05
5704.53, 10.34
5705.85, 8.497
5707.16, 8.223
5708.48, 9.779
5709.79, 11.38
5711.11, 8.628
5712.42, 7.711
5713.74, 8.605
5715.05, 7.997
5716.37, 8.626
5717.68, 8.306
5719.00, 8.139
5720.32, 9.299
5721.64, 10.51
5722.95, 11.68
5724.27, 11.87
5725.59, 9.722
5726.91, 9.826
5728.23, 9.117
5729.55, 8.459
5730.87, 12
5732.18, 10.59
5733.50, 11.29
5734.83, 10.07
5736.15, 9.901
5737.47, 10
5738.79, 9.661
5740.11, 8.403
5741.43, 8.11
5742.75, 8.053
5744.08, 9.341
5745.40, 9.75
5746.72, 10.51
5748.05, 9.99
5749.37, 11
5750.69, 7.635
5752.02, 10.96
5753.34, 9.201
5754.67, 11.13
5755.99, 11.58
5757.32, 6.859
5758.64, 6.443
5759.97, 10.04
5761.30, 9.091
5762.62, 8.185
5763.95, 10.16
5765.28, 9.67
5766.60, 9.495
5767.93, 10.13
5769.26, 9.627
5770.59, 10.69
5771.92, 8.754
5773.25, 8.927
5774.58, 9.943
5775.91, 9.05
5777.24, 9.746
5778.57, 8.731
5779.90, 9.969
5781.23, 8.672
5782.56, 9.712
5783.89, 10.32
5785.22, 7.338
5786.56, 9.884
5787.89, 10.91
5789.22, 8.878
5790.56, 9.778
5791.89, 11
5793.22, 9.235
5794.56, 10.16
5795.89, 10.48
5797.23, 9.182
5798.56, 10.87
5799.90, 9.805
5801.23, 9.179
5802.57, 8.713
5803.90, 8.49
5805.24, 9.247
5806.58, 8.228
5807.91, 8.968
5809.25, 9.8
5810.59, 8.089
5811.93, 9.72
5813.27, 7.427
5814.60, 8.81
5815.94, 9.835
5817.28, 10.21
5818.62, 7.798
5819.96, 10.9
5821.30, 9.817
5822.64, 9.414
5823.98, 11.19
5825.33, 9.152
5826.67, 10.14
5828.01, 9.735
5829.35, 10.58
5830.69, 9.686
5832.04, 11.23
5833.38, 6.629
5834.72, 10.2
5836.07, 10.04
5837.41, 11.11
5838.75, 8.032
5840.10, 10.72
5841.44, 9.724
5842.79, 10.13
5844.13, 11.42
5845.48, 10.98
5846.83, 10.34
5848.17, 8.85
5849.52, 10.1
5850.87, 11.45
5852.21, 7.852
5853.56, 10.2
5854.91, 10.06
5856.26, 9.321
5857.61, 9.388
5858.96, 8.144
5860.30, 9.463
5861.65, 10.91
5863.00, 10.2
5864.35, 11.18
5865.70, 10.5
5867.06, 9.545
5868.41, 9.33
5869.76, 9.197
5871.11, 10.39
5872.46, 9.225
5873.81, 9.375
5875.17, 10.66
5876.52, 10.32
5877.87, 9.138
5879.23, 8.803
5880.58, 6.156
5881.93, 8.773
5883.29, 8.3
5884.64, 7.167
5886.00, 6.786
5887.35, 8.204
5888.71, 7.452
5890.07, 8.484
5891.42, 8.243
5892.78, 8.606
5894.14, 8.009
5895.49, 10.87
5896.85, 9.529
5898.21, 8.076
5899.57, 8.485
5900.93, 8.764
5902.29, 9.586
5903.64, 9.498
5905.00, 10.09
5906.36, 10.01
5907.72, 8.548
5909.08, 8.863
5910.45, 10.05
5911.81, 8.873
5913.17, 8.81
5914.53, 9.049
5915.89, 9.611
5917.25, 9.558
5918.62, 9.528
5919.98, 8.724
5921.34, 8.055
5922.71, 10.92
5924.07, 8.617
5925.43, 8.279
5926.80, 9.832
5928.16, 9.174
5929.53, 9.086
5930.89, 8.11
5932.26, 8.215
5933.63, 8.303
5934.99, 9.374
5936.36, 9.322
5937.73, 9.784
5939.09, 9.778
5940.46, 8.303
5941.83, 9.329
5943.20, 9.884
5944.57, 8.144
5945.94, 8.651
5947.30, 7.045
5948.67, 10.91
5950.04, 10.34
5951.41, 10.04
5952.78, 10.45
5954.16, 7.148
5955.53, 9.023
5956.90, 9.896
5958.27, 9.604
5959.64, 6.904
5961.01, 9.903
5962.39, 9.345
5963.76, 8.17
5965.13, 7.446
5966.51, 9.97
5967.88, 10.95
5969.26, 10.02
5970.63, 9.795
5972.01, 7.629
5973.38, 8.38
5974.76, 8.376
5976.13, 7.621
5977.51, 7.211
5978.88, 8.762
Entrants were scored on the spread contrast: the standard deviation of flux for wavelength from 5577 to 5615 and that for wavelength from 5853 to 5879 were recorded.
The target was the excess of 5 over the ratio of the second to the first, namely 4.38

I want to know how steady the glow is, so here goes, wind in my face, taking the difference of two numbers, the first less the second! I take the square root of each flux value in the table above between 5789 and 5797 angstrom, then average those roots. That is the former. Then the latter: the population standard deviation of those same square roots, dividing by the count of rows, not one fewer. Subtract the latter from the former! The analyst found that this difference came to 3.03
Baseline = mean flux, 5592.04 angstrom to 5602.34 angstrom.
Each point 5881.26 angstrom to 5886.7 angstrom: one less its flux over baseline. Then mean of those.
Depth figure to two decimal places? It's 0.15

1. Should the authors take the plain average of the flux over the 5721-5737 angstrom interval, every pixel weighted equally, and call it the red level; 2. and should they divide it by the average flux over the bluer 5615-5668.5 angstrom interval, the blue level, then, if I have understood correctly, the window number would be 1.09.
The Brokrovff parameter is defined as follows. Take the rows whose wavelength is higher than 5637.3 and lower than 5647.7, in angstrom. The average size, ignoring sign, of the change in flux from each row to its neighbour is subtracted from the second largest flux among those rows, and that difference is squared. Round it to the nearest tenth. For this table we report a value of 66.6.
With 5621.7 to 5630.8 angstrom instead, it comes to 86.5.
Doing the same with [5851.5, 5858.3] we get 85.3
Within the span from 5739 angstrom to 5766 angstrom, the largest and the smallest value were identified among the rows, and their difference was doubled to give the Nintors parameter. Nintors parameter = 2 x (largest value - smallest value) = 10.3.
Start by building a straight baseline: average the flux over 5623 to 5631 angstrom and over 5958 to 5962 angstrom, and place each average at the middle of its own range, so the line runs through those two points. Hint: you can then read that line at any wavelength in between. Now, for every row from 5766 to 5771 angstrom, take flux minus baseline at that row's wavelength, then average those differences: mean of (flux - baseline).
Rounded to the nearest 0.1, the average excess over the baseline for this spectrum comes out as 0.6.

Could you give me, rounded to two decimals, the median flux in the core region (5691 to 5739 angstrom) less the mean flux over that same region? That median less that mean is 0.11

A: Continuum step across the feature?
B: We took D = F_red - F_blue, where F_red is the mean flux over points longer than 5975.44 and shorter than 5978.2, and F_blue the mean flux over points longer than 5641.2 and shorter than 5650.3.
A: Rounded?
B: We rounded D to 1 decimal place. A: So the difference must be -2.1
